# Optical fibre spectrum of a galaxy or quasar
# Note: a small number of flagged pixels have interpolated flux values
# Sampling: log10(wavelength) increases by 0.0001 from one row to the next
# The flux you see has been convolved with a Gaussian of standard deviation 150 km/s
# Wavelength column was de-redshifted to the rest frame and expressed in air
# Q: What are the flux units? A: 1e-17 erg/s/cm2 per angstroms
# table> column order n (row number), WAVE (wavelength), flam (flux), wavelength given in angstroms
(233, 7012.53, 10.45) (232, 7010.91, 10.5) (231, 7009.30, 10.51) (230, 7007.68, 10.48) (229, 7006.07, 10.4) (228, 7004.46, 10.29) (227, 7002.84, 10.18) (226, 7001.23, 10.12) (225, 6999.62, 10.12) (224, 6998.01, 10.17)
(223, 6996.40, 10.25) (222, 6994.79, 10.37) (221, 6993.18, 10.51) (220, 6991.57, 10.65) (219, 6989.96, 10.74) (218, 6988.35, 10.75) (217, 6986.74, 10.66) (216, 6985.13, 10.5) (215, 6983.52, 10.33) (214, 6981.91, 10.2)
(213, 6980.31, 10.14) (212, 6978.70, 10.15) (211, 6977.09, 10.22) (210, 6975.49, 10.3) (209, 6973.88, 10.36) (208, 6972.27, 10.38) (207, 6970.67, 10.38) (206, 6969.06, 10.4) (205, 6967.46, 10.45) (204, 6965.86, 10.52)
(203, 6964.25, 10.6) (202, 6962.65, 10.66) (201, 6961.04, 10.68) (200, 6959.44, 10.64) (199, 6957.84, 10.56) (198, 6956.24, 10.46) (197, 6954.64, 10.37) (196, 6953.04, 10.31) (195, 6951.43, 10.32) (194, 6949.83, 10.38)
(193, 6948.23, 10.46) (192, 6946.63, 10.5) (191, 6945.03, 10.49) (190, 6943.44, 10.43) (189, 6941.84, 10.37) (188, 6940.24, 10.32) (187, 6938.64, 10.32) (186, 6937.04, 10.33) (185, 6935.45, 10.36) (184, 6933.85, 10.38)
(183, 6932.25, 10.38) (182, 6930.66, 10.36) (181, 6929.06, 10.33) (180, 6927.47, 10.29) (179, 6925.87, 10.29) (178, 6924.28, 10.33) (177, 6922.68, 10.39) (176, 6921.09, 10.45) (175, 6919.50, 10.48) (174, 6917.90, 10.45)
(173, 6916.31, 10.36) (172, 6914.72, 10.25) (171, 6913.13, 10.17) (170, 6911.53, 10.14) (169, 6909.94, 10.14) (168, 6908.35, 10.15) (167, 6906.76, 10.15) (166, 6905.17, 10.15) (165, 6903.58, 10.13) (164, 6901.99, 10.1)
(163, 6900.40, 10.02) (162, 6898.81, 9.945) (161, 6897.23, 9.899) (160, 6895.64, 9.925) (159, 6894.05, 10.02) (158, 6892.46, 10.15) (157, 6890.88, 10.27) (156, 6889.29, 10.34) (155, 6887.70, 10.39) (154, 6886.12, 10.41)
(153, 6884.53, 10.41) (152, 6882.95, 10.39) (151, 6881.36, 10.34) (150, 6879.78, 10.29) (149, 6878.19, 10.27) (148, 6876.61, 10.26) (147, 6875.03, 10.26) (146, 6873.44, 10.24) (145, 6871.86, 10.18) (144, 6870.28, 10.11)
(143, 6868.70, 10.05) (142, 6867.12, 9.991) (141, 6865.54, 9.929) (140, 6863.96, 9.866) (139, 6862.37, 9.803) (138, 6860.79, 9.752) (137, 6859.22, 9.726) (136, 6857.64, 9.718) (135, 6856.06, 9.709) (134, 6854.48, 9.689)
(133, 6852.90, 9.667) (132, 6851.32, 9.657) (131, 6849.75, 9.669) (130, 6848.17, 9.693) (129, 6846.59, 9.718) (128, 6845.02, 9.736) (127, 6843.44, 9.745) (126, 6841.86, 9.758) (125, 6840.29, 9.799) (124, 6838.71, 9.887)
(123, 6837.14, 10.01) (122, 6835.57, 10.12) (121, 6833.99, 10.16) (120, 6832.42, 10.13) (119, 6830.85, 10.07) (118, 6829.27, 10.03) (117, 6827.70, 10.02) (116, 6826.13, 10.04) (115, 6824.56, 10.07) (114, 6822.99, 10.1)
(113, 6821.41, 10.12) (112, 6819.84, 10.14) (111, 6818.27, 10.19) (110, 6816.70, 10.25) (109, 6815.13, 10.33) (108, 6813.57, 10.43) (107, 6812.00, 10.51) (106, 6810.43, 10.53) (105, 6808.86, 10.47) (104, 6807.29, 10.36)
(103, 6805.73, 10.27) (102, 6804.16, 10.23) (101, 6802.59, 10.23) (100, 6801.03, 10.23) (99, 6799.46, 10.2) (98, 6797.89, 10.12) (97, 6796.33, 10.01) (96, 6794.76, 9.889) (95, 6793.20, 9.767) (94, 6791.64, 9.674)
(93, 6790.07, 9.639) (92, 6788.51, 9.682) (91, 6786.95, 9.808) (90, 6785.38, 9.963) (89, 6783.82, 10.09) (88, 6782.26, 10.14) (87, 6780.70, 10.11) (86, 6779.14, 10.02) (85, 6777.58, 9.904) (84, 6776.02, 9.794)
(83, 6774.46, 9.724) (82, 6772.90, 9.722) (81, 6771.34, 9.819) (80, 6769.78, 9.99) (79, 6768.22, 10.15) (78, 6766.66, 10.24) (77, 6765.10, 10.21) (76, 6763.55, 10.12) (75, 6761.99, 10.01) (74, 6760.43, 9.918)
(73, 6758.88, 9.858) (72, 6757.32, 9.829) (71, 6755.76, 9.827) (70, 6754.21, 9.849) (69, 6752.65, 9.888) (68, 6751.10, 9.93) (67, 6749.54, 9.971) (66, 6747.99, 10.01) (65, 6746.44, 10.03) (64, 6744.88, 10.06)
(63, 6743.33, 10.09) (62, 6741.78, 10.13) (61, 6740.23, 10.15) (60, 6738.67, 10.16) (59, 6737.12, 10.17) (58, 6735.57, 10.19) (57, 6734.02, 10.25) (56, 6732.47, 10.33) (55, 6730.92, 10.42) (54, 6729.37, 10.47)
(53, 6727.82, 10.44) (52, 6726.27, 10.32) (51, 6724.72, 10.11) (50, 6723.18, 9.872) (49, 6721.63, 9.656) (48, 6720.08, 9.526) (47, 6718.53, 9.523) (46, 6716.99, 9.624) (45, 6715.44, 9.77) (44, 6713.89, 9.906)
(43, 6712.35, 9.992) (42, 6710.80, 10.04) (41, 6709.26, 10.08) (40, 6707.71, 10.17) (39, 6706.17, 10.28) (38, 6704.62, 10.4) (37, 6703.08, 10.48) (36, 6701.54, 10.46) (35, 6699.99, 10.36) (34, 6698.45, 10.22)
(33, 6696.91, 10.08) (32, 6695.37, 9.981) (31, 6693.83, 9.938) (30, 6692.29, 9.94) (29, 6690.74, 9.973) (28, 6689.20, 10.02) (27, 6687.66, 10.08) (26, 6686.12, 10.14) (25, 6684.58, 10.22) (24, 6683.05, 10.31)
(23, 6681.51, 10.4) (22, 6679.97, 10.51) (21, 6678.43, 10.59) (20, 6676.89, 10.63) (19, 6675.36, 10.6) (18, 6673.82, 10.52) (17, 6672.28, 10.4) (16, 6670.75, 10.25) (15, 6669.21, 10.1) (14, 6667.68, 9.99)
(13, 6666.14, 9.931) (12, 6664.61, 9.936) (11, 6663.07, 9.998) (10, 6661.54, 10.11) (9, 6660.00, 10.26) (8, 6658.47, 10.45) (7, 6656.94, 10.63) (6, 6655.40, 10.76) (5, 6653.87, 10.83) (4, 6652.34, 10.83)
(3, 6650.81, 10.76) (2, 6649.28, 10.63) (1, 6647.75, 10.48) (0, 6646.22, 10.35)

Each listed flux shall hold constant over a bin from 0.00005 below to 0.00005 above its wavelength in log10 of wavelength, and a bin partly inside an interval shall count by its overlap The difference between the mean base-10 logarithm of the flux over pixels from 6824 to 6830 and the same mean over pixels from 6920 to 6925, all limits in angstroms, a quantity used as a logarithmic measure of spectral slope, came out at -0.015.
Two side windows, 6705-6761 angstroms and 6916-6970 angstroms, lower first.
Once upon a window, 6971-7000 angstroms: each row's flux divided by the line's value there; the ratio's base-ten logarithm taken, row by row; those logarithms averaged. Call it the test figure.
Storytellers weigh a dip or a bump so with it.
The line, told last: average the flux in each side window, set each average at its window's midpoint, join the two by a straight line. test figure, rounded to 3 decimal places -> -0.005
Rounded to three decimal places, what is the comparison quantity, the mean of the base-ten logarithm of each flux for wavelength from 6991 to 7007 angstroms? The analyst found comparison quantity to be 1.013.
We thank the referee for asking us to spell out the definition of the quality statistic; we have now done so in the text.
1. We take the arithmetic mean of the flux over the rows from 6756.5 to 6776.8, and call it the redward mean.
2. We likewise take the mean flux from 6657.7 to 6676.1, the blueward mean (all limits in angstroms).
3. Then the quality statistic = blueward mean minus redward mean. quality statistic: 0.26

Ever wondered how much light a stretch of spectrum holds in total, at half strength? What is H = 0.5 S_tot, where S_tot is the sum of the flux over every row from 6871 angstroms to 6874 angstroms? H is 10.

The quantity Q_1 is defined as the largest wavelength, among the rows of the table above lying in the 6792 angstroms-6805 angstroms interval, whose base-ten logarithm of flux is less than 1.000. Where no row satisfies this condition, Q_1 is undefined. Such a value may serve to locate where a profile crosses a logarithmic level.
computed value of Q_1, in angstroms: 6794.76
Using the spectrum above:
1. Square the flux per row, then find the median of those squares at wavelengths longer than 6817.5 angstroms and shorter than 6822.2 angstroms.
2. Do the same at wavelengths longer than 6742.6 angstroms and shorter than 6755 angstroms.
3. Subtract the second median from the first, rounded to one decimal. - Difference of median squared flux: 3.0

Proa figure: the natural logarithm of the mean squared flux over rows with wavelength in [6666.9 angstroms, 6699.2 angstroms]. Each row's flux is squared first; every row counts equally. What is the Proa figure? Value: 4.65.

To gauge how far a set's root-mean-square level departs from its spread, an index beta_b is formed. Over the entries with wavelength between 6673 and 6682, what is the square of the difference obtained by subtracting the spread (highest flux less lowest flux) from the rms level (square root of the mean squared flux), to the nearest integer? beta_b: 106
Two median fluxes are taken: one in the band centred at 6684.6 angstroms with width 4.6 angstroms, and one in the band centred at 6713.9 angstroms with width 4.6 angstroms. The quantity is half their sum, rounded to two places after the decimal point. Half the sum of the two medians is 10.06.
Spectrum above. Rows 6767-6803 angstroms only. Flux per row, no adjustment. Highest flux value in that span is 10.23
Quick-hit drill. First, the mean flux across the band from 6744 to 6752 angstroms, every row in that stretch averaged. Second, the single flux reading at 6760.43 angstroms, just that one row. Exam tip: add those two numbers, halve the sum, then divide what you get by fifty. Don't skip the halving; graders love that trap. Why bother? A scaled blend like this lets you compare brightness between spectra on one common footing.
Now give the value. 0.199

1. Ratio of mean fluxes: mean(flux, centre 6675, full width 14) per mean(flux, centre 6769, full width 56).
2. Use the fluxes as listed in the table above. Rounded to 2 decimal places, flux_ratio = 1.05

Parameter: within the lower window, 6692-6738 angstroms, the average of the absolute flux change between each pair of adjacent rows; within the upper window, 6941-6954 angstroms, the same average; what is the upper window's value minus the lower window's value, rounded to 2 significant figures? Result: -0.049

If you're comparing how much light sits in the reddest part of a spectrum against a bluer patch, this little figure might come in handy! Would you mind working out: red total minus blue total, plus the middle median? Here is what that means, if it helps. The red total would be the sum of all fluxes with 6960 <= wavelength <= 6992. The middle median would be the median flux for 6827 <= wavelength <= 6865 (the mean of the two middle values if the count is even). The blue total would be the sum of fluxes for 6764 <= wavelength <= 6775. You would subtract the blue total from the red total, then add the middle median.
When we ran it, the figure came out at 149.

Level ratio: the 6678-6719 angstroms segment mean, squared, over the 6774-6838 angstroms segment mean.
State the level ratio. 10.17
